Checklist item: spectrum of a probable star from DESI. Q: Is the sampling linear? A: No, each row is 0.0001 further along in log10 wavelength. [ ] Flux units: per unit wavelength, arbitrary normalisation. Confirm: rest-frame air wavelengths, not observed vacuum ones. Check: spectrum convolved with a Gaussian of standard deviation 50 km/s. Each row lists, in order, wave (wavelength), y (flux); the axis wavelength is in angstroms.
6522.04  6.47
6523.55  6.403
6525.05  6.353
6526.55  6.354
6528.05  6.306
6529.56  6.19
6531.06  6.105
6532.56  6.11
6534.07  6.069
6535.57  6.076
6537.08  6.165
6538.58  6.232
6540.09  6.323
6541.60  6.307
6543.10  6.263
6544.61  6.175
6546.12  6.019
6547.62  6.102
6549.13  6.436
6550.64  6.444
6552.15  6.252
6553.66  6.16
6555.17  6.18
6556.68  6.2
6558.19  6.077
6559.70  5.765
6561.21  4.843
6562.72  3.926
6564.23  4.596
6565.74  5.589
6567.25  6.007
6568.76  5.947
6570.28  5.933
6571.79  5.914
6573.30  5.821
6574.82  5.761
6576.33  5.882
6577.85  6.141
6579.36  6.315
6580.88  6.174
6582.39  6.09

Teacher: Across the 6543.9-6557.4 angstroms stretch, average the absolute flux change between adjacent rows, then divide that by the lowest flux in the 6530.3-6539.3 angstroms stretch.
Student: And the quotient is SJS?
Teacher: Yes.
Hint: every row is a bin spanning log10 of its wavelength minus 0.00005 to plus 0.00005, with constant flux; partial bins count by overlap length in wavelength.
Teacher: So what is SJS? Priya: 0.019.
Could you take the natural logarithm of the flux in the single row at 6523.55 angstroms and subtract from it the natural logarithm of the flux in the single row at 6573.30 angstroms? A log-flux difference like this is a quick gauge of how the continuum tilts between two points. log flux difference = 0.10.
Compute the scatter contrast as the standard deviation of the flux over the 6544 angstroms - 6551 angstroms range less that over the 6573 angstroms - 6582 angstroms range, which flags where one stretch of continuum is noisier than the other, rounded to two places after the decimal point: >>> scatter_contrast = -0.03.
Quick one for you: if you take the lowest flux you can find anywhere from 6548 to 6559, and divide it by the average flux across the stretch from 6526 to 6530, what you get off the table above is 0.97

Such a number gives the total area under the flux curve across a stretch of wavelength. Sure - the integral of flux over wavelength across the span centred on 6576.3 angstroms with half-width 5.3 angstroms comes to 63.6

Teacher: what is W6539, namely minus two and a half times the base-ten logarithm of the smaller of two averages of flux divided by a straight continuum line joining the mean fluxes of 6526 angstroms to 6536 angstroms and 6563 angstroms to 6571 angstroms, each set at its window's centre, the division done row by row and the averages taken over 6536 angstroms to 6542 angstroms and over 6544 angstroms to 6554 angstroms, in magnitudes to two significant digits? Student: -0.037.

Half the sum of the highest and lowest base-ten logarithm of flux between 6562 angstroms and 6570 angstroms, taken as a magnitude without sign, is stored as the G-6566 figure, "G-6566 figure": 0.686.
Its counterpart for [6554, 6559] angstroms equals 0.788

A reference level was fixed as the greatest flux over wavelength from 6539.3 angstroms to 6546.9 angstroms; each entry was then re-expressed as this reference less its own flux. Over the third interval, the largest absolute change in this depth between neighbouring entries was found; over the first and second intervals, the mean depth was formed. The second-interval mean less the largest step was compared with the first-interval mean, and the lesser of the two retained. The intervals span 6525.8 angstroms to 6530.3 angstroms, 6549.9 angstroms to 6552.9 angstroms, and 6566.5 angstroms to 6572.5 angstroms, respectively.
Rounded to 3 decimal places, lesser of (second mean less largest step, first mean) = -0.085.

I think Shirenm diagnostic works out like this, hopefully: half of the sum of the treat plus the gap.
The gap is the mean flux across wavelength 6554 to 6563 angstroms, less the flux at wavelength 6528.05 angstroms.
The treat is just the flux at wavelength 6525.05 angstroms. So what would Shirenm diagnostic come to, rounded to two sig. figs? 2.8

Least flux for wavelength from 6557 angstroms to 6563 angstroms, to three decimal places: 3.926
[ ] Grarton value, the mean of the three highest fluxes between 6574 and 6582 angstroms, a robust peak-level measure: 6.21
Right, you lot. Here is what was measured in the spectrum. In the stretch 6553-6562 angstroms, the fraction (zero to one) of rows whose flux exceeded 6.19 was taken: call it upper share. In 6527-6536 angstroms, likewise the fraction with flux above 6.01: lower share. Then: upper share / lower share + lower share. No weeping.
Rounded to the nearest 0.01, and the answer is 1.17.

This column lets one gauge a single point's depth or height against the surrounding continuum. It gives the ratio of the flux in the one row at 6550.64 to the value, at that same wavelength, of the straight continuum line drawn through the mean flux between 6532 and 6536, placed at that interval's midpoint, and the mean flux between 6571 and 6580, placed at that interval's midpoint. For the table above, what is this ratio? 1.07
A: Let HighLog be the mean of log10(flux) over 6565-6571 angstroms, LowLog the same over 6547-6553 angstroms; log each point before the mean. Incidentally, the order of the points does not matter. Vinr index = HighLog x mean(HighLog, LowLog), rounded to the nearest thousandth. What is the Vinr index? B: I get 0.602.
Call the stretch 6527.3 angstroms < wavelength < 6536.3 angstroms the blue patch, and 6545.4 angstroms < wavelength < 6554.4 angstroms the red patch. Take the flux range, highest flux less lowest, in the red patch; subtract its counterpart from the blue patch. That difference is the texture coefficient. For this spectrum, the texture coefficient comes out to 0.2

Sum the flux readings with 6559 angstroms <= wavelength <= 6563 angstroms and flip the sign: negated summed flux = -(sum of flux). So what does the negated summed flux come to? -14.5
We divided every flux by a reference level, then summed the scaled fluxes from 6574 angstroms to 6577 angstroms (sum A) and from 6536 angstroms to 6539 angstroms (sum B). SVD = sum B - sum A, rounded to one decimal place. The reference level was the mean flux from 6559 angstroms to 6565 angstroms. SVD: 0.2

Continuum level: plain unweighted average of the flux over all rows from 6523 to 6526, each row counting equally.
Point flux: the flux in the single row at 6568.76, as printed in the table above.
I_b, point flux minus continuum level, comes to -0.4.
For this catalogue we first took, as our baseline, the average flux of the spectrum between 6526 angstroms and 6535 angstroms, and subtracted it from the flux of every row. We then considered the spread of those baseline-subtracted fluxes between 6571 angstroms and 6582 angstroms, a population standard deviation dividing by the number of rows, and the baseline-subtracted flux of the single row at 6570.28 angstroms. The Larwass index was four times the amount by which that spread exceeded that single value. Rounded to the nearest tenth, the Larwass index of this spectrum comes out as 1.8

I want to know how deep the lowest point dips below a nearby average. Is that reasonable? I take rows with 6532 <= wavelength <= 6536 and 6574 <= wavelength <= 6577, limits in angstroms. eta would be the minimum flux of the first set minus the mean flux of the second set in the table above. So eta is 0.25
